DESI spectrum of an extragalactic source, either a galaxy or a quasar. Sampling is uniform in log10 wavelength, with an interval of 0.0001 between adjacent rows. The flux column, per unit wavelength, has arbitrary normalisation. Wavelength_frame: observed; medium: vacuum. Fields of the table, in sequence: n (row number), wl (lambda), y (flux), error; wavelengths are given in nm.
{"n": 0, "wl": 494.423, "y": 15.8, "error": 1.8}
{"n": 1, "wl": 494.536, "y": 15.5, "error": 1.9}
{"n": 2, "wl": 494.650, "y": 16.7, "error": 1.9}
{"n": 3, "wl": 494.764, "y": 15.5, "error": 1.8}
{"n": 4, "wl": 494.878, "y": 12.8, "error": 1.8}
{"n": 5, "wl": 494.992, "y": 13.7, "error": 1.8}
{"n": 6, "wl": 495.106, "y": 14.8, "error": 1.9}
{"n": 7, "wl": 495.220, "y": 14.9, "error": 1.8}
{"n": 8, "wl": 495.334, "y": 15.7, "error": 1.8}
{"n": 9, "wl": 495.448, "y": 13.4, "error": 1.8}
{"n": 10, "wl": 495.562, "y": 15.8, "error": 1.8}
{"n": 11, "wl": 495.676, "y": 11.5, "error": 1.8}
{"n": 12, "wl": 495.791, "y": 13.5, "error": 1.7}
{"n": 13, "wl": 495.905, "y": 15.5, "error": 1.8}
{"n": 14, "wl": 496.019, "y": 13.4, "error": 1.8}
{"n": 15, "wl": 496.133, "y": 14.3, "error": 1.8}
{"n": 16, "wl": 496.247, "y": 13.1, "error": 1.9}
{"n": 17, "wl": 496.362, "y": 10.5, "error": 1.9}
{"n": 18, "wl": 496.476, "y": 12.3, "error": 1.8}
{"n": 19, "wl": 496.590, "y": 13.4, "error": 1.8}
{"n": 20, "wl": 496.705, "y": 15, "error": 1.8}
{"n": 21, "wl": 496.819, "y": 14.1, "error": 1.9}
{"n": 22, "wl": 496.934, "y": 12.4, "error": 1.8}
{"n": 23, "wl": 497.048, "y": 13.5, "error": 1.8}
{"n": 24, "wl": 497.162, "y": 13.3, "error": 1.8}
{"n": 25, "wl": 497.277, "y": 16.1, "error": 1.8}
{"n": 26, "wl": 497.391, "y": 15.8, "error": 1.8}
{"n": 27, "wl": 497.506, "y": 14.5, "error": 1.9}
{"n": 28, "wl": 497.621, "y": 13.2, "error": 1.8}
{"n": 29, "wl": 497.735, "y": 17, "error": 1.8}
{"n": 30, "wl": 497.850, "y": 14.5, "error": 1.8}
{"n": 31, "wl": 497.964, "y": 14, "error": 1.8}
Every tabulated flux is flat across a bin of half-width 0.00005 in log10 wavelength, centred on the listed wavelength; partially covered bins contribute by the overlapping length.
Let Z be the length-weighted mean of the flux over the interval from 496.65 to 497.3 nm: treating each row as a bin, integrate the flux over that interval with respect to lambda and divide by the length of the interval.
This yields 14.0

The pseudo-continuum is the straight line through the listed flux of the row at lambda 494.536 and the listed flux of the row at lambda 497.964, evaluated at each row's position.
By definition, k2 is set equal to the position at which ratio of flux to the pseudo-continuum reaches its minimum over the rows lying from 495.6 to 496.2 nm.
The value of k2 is 495.676 nm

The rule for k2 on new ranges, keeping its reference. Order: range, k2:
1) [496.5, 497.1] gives 496.934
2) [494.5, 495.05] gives 494.878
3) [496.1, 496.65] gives 496.362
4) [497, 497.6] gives 497.162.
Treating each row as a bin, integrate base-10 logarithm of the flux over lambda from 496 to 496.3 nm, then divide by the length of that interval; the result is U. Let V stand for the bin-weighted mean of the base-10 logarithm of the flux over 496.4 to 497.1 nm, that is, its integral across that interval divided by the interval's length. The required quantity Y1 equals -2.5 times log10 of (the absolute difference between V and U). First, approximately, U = 1.14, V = 1.13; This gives 4.9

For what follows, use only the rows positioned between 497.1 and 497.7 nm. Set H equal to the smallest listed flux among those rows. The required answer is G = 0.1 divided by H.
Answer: 0.0076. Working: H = 13.2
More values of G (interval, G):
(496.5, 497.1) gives 0.0081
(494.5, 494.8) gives 0.0065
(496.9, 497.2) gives 0.0081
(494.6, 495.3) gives 0.0078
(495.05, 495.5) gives 0.0075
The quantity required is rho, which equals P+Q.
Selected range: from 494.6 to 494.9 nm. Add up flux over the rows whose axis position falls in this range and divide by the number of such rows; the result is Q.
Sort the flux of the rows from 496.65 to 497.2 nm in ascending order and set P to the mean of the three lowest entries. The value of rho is 28.1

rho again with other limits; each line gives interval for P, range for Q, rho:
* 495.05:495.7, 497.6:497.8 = 28.3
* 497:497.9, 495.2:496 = 27.7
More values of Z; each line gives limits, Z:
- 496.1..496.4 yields 12.6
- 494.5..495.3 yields 14.8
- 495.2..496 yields 14.3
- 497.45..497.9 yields 14.8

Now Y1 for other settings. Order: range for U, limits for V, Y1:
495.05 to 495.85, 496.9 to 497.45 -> 6.1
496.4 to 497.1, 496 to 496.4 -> 4.3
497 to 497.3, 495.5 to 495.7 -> 5.6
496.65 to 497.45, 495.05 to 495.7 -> 5.7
